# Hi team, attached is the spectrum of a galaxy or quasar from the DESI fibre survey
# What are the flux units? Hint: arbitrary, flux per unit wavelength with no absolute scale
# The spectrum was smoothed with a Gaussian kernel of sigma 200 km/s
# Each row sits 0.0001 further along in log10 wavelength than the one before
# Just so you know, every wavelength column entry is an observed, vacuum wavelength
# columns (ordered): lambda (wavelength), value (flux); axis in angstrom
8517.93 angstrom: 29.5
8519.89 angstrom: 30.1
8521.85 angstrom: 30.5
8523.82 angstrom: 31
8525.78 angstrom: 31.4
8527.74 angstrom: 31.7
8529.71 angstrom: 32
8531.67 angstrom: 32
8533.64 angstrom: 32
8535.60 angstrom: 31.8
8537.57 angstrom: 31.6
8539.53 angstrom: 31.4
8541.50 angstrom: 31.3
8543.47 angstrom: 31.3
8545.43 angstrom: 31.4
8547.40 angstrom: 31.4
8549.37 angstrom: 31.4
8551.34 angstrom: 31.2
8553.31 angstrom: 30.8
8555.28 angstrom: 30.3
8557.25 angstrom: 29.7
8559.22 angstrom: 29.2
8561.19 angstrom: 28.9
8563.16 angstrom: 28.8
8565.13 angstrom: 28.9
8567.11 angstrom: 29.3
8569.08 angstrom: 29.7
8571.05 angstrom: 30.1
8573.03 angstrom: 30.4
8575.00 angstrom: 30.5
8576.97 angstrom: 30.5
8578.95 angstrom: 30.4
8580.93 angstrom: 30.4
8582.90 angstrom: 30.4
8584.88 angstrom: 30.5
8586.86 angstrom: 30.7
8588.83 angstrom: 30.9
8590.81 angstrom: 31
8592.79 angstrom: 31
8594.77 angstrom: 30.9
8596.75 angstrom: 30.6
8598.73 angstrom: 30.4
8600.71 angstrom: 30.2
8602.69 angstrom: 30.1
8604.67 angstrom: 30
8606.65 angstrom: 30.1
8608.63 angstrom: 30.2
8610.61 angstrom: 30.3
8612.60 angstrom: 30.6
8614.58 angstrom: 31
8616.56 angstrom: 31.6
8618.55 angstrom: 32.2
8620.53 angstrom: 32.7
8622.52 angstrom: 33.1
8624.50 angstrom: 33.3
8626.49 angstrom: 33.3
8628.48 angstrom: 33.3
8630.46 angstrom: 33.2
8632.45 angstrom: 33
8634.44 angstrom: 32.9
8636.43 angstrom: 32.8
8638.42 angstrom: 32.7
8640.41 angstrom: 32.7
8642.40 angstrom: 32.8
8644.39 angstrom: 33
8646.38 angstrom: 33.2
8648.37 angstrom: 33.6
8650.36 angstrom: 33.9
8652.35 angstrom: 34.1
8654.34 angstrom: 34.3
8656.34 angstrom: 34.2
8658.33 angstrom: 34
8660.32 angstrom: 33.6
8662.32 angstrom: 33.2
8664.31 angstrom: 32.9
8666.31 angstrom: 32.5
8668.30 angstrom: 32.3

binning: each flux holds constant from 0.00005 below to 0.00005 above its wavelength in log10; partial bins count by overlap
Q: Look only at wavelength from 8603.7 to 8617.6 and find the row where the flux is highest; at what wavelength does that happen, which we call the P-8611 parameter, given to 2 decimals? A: 8616.56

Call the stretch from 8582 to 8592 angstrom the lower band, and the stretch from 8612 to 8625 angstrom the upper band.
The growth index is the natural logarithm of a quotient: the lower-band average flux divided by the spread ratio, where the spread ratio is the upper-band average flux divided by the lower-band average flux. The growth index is 3.38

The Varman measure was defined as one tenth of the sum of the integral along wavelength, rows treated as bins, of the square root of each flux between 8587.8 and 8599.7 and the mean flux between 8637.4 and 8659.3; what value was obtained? 10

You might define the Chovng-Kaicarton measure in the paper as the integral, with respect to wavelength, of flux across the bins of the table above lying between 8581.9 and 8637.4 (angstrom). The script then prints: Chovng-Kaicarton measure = 1745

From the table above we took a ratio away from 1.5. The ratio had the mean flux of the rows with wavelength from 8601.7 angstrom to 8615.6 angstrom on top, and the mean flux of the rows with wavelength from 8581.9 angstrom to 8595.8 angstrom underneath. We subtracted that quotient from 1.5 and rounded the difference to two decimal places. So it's 0.51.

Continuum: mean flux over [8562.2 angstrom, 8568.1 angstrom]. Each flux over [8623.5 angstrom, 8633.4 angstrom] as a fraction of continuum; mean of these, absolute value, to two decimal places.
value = 1.15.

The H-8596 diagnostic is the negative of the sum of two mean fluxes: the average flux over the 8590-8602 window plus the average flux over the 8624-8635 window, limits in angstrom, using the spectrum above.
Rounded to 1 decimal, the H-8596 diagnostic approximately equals -63.8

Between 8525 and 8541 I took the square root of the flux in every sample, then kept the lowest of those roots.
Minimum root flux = 5.60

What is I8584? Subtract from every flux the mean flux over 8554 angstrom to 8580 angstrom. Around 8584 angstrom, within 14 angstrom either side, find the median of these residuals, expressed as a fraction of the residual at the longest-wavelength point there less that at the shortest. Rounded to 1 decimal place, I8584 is 1.5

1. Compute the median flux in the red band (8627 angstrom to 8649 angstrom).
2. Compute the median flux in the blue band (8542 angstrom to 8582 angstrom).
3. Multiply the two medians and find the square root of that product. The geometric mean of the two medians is 31.7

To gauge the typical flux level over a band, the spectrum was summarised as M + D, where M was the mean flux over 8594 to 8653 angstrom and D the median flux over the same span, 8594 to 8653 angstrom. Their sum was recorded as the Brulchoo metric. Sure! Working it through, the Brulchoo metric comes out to 65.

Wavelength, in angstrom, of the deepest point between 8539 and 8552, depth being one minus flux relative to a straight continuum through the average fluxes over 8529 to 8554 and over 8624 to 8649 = 8551.34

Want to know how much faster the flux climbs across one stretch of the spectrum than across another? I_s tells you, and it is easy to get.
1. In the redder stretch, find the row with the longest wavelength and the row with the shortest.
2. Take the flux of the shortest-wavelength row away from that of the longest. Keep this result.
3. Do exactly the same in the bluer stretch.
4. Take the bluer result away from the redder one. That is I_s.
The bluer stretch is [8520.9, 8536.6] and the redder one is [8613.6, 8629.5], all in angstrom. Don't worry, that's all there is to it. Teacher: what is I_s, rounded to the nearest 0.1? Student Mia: 1.0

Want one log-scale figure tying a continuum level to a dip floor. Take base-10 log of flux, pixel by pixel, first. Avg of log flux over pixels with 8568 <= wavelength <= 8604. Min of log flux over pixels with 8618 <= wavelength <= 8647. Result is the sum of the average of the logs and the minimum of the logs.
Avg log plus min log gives 2.99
